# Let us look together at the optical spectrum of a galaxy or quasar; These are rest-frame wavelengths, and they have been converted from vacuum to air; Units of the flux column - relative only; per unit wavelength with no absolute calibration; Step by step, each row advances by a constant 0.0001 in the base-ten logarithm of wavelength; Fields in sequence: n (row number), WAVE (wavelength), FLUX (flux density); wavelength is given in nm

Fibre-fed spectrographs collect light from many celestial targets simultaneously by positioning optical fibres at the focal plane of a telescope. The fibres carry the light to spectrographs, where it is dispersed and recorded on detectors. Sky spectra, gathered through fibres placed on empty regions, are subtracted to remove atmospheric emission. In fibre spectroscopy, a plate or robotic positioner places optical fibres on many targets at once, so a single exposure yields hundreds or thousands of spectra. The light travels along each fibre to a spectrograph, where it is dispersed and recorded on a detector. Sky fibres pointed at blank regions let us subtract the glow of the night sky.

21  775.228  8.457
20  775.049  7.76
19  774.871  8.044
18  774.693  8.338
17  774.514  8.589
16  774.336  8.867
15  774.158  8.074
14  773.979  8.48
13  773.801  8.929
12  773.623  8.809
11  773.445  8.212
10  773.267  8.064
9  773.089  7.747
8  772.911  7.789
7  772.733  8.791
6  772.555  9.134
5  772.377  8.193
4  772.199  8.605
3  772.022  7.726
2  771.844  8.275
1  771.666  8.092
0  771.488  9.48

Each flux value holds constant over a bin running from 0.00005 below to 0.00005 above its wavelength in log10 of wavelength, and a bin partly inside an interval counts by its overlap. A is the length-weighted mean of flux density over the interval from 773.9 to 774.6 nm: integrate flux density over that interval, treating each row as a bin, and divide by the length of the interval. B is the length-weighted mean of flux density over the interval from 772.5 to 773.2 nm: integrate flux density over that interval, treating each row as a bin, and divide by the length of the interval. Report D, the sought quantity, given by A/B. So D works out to 1.022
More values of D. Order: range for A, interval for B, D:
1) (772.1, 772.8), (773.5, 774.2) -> 1.010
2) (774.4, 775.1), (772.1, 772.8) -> 0.950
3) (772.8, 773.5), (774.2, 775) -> 0.947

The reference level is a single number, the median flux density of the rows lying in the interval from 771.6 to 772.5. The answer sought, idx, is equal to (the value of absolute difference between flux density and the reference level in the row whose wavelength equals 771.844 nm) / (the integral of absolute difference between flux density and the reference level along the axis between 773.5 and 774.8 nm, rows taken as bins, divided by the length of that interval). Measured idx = 0.20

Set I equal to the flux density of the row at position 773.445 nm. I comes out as 8.212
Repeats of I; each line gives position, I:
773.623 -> 8.809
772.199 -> 8.605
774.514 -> 8.589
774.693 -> 8.338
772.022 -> 7.726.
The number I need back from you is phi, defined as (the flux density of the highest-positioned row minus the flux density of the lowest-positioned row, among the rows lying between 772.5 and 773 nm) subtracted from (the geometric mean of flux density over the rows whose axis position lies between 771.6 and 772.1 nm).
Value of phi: 9.4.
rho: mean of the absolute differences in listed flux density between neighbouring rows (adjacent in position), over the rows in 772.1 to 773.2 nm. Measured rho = 0.55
